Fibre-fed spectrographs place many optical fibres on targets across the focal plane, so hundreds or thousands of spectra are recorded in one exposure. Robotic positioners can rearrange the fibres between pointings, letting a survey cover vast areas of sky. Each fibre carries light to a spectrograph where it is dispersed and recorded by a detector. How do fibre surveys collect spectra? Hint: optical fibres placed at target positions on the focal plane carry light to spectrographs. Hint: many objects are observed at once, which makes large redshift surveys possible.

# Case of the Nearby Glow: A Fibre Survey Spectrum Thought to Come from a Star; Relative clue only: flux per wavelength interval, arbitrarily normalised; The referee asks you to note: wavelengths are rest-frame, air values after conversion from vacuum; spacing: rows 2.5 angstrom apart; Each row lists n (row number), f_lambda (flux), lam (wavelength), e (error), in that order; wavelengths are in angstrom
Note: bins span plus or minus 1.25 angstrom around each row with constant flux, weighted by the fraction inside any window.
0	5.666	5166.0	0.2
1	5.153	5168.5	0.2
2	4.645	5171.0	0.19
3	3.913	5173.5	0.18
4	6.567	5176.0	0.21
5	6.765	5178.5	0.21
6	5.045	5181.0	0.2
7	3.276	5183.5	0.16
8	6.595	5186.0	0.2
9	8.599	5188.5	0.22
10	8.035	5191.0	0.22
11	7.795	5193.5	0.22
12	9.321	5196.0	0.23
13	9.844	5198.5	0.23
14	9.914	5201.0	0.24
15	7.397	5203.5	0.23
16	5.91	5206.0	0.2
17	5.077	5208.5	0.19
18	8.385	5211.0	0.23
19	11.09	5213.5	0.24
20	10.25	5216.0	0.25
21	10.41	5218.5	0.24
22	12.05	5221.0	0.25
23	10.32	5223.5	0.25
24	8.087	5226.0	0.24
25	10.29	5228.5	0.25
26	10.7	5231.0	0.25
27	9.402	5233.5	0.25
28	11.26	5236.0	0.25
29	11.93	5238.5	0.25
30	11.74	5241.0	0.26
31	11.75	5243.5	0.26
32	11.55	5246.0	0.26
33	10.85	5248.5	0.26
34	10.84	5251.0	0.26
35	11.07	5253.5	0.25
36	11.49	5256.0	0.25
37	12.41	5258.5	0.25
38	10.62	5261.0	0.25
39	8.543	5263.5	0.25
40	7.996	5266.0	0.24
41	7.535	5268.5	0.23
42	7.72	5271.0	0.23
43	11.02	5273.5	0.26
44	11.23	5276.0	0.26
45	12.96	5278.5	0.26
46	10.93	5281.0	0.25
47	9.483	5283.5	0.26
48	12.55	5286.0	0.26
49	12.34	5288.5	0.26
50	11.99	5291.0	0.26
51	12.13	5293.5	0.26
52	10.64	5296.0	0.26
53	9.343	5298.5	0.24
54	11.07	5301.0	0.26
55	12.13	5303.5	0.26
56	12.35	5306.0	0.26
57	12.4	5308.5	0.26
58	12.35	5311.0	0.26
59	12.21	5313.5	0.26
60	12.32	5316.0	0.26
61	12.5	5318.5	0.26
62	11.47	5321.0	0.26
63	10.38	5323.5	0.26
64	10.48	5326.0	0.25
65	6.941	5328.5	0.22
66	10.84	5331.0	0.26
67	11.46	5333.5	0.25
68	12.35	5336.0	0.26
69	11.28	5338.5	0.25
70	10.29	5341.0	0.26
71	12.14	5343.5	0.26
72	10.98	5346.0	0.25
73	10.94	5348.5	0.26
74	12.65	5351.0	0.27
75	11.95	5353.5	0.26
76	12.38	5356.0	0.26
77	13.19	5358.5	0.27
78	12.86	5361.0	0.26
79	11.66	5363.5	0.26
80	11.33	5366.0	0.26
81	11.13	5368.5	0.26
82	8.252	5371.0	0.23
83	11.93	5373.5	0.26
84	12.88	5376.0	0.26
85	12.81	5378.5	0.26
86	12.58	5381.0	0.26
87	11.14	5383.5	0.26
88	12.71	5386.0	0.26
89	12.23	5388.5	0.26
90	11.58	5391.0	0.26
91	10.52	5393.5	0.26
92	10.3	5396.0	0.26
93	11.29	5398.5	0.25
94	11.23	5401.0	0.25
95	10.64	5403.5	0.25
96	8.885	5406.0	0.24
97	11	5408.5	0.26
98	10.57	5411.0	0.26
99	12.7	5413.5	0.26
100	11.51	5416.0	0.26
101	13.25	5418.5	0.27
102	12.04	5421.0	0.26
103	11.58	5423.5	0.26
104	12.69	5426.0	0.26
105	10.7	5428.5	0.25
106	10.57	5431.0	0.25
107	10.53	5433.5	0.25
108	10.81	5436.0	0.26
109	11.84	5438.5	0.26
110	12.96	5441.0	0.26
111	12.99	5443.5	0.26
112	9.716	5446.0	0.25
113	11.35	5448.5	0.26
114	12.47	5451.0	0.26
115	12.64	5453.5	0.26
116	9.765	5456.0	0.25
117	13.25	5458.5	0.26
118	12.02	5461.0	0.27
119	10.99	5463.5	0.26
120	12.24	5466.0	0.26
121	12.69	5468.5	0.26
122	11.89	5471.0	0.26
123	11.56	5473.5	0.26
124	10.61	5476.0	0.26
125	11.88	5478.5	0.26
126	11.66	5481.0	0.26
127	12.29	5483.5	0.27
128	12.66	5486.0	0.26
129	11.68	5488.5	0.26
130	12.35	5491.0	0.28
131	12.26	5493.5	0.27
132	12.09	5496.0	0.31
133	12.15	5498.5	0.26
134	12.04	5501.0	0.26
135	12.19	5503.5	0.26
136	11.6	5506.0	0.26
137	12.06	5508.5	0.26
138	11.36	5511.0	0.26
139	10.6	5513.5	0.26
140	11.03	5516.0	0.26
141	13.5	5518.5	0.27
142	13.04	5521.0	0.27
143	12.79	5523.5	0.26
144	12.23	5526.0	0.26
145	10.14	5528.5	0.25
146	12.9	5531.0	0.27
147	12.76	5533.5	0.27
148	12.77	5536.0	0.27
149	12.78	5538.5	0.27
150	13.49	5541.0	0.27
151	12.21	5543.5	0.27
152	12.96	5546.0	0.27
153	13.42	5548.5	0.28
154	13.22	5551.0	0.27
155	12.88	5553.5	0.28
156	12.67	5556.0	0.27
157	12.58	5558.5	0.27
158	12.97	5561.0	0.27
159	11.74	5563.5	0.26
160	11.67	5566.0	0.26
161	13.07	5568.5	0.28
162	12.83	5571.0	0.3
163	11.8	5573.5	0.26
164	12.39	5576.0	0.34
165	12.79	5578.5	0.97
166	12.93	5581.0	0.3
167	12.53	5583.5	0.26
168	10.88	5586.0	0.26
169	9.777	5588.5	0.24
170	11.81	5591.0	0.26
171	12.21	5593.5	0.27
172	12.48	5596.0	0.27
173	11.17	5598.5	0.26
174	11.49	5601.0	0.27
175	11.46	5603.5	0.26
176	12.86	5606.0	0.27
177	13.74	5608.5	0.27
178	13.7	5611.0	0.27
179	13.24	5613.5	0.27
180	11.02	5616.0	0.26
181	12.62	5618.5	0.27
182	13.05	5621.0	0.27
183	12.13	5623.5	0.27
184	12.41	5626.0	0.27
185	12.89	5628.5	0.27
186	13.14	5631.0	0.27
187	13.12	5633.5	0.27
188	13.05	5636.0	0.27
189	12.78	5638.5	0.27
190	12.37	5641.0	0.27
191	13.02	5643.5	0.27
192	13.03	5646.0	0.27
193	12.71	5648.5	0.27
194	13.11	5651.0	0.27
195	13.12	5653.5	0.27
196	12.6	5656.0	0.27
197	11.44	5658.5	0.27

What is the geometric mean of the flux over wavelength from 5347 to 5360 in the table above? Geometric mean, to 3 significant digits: 12.2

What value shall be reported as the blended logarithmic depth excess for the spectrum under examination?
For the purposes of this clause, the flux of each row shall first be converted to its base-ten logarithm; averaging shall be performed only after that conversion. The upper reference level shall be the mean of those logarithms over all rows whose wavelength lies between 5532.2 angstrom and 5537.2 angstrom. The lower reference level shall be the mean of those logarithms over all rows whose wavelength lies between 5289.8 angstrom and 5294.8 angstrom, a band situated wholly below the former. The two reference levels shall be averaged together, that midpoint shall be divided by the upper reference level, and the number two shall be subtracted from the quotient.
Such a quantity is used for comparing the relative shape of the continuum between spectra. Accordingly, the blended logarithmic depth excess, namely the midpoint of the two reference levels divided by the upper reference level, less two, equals -1.01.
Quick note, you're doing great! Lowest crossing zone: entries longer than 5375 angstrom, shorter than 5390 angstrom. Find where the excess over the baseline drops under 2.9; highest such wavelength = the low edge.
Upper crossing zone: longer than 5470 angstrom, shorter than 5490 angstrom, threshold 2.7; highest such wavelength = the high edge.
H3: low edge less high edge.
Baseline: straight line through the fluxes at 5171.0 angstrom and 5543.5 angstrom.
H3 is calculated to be -105.0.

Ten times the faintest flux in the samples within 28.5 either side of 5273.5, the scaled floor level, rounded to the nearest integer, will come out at 75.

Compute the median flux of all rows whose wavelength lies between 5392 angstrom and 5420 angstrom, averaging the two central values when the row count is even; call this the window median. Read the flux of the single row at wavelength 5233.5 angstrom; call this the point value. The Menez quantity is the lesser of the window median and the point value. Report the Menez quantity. 9.4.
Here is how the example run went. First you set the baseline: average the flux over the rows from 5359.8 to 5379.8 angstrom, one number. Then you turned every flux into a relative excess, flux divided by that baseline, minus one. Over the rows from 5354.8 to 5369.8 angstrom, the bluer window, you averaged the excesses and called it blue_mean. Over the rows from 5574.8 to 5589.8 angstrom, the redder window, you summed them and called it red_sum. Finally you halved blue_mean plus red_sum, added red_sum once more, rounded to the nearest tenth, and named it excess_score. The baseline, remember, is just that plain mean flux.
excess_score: 0.2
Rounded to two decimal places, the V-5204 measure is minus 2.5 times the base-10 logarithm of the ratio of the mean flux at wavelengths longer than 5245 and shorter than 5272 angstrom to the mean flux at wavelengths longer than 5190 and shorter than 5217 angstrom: -0.19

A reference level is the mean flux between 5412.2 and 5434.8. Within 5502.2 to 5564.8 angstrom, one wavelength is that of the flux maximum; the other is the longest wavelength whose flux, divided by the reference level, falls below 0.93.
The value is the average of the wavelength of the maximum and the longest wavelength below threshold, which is 5523.5 angstrom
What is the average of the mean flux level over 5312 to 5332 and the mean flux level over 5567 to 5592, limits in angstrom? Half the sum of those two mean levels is 11.5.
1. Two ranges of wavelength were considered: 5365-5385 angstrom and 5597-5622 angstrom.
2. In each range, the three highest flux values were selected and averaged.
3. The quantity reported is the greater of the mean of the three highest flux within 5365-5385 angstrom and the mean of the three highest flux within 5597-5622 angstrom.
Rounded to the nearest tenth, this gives 13.6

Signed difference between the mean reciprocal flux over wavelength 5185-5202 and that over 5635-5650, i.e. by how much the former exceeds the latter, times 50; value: 2.0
